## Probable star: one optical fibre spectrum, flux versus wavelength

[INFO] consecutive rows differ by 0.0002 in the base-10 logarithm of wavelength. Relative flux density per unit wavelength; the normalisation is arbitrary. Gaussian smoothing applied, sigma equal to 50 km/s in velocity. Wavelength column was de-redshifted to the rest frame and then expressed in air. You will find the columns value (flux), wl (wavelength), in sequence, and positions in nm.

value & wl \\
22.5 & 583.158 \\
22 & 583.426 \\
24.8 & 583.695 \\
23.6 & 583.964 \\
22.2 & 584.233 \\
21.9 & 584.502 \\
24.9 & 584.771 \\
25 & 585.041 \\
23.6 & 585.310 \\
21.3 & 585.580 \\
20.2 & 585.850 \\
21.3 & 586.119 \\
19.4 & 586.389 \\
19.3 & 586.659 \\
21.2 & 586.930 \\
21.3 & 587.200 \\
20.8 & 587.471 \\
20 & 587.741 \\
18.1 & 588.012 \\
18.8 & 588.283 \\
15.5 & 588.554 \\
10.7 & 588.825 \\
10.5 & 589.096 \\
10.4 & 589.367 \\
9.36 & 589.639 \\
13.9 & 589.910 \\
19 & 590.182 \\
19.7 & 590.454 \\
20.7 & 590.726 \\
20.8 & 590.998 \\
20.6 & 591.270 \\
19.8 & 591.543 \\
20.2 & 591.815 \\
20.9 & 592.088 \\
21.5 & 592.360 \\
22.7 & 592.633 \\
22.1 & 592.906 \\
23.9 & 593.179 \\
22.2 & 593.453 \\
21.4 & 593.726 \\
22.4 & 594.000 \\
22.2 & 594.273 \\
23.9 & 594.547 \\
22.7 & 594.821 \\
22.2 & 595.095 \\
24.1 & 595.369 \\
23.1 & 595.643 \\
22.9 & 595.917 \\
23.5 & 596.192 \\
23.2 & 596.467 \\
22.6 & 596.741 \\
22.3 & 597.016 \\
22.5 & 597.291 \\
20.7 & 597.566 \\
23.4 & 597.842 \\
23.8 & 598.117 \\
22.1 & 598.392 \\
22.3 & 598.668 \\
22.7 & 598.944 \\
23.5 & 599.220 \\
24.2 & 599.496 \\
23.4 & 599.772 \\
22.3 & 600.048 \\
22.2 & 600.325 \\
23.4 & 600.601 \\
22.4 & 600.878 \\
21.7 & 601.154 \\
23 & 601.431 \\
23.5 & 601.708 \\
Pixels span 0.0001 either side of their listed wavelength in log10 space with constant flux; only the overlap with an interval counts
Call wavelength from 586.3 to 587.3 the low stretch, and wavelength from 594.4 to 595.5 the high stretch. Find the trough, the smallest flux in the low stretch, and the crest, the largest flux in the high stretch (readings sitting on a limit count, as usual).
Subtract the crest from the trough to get -4.8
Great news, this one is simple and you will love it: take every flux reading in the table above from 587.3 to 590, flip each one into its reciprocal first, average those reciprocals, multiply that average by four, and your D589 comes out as 0.29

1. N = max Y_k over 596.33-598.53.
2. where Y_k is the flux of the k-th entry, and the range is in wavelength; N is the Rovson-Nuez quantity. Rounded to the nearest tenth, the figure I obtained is 23.8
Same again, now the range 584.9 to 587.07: 25.0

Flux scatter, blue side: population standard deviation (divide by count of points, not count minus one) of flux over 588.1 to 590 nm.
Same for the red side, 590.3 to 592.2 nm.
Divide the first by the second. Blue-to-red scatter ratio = 7.1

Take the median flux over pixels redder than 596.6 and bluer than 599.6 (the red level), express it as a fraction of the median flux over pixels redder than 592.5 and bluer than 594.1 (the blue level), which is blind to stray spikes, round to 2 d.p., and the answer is 1.01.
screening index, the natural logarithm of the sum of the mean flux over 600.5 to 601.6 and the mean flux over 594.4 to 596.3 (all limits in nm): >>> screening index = 3.825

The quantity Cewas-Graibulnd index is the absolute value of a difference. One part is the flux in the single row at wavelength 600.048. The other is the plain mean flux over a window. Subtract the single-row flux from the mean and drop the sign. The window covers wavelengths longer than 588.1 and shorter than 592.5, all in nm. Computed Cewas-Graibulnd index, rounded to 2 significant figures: 5.3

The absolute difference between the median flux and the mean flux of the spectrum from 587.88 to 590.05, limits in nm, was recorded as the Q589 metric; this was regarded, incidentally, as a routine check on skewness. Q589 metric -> 1.1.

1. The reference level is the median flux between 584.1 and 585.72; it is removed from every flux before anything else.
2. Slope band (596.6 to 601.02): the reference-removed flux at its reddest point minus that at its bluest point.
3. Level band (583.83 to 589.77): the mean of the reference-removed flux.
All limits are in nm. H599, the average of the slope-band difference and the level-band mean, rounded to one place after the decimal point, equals -2.0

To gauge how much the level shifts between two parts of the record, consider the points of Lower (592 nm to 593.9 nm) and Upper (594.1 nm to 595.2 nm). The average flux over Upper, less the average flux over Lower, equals 1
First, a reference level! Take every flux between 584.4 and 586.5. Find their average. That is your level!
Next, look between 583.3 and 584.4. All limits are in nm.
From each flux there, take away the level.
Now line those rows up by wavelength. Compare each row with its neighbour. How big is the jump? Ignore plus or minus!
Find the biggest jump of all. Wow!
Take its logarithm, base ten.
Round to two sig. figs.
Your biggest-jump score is 0.45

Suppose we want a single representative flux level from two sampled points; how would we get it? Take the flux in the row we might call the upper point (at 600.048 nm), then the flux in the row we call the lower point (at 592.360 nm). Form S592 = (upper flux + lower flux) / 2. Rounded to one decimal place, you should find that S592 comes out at 21.9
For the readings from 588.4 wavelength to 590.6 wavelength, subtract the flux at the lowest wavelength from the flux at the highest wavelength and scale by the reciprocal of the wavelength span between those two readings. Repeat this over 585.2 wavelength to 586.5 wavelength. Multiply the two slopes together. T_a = -8.6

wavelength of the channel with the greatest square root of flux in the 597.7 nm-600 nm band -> 599.496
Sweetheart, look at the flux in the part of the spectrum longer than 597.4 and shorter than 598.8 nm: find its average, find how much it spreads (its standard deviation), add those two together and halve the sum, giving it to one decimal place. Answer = 11.8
